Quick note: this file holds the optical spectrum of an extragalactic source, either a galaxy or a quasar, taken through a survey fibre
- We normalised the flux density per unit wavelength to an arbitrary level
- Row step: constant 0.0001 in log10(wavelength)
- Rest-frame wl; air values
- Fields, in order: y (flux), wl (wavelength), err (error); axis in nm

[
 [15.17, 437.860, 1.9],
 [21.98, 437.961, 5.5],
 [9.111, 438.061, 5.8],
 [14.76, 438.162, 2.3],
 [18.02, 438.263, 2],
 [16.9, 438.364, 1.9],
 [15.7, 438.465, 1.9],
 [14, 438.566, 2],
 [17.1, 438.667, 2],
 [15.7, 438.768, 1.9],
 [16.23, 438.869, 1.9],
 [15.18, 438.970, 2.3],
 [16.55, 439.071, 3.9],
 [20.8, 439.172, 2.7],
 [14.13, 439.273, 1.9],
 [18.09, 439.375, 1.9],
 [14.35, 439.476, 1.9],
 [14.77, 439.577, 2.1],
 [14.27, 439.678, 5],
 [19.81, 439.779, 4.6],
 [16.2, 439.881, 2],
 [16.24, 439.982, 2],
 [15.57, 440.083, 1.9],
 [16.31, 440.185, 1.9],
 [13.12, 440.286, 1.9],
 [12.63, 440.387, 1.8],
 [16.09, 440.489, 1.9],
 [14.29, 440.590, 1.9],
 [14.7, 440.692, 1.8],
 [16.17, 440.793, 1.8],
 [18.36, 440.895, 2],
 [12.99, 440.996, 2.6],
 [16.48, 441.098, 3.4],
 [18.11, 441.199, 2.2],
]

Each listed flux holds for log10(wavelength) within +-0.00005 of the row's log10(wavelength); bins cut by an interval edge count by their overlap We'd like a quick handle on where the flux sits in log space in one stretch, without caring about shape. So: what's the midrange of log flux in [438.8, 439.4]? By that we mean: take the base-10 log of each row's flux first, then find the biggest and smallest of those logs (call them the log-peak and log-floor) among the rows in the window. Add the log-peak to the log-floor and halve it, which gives 1.23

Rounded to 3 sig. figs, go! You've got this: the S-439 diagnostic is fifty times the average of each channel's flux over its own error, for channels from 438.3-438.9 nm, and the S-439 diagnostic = 413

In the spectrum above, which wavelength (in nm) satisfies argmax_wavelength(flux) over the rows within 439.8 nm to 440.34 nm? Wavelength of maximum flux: 440.185 nm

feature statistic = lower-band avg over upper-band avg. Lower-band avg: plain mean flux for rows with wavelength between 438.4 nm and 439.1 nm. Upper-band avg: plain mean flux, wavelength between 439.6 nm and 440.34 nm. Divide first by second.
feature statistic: 0.99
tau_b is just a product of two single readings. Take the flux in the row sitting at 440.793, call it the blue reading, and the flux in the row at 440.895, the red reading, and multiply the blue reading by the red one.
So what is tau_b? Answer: 297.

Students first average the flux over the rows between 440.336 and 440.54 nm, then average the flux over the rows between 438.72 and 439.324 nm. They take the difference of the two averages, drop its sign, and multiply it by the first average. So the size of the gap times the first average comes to 30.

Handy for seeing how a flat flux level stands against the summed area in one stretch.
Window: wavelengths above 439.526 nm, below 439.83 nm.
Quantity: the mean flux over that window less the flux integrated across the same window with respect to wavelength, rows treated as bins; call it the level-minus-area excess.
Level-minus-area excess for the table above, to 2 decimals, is 11.34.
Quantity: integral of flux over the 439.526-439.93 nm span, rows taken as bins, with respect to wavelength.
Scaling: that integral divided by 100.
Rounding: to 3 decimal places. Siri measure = 0.066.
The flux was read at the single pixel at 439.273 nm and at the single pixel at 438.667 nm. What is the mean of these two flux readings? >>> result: 15.6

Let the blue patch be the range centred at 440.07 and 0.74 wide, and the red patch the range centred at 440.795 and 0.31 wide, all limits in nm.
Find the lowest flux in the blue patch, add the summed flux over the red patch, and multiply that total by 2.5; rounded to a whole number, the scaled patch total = 155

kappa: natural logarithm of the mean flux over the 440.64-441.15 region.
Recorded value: 2.76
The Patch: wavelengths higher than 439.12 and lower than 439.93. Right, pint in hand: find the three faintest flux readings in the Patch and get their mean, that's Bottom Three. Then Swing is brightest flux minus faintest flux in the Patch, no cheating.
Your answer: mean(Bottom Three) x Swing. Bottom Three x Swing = 95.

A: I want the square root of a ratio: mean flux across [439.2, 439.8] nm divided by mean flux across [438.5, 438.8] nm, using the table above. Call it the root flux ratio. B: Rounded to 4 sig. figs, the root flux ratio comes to 1.010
